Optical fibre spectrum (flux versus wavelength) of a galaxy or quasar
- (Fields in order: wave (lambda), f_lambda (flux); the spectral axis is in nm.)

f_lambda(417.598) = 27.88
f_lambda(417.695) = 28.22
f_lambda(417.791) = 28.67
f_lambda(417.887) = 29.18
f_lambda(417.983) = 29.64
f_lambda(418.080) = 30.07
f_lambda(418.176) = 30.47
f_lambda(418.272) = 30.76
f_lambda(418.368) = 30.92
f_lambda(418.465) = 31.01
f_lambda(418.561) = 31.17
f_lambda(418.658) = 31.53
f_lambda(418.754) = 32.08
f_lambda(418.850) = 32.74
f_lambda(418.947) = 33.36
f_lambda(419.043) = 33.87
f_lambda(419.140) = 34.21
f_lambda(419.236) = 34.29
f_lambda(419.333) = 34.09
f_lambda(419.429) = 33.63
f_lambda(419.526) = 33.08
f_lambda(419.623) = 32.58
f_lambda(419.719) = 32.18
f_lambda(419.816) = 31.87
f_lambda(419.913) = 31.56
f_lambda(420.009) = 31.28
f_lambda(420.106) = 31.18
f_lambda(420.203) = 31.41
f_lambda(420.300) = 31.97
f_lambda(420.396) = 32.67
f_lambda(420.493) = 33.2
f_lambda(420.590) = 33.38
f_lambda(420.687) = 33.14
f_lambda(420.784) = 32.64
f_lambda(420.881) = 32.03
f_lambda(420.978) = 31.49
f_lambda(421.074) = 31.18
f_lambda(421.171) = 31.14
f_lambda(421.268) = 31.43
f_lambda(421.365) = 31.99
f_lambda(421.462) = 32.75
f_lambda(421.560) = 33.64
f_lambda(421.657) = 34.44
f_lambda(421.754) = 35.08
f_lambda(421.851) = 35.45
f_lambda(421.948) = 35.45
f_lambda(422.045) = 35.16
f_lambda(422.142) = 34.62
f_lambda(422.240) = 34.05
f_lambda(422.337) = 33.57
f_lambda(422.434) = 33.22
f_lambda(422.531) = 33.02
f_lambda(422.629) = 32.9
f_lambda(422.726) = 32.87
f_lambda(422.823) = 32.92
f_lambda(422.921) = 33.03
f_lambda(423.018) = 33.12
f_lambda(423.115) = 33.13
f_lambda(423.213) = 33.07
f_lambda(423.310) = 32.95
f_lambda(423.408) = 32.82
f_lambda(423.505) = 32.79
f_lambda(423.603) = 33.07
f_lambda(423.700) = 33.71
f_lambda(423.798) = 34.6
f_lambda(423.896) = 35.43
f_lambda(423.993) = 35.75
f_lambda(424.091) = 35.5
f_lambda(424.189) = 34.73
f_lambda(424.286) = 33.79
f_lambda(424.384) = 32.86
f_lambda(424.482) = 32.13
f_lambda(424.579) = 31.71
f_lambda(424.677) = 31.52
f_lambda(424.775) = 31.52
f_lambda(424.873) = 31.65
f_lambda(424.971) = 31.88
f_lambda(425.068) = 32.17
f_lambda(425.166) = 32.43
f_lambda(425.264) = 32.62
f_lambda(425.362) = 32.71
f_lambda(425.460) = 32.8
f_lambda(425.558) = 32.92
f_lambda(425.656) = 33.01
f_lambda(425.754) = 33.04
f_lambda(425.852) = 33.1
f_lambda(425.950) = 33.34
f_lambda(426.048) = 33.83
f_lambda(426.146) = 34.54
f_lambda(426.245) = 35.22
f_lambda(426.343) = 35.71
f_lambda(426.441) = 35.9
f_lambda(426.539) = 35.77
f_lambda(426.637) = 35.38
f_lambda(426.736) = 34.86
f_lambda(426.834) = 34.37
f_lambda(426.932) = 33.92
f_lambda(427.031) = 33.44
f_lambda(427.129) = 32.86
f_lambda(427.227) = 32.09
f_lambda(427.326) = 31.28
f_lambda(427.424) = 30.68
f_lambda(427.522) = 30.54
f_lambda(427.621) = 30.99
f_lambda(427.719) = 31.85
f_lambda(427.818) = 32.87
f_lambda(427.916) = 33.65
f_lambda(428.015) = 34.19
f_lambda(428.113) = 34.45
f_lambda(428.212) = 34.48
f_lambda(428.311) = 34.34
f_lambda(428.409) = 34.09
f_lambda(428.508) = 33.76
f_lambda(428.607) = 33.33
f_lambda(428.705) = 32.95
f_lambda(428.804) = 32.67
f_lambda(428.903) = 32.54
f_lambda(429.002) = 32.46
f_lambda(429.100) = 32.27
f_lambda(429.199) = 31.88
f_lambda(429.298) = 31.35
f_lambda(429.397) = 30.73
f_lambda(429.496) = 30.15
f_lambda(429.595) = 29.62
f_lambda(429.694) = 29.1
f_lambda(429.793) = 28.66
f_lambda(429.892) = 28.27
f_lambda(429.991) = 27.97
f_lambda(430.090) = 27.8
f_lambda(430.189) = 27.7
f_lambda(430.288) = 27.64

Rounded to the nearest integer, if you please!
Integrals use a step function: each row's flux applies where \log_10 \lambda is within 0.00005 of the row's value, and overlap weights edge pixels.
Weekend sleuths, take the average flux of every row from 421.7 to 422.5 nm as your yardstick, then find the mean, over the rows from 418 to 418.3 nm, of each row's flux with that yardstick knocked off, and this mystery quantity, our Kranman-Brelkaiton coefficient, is -4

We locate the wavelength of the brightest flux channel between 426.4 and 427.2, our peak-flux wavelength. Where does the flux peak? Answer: 426.441 nm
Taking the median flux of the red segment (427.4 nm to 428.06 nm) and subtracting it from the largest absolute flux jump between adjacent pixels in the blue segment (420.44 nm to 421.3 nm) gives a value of -31.2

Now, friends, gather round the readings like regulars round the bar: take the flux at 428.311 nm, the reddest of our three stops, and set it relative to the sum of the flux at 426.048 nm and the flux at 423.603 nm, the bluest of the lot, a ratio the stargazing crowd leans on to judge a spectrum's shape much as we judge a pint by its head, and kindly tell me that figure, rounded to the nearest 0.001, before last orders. 0.513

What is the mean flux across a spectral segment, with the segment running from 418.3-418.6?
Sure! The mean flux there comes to 31.0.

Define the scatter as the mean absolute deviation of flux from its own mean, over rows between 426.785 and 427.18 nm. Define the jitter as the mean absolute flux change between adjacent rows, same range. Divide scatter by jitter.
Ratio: 1.0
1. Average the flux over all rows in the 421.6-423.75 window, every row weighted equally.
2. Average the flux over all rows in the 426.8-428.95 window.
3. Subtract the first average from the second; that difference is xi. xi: -0.7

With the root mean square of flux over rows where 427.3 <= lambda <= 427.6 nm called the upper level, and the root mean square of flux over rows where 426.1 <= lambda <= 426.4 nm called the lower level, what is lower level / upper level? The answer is 1.14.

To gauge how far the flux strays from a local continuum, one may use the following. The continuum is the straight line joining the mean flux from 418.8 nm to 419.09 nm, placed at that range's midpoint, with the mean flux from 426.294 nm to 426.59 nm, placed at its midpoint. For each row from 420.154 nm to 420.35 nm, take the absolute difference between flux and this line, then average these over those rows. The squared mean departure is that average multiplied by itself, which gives 4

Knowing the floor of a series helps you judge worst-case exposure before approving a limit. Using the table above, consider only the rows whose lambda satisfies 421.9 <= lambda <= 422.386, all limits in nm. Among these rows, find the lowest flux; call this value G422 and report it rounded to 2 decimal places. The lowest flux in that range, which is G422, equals 33.57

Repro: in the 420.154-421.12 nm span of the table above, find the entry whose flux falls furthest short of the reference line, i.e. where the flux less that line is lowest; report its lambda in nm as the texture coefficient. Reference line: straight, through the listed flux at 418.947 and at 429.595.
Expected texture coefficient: 420.203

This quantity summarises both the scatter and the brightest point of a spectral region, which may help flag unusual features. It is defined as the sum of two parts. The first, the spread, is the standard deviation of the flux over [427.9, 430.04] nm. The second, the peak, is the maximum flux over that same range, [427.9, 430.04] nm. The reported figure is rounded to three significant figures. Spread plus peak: 36.6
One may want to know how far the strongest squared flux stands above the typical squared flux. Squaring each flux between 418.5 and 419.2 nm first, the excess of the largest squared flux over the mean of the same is 99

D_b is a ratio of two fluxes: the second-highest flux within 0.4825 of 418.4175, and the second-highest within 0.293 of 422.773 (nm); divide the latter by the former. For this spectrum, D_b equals 1.03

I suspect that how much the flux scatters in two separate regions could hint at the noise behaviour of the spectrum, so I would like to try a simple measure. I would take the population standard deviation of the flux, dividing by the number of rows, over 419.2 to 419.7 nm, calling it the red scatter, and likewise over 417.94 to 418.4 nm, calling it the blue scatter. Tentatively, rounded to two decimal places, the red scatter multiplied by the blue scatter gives 0.30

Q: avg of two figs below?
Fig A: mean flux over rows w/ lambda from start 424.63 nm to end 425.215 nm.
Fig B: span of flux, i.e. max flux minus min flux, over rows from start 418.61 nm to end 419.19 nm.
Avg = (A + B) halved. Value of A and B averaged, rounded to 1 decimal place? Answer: 17.3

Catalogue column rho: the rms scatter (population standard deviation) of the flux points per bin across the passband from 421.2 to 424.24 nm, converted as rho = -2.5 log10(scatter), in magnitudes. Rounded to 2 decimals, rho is -0.13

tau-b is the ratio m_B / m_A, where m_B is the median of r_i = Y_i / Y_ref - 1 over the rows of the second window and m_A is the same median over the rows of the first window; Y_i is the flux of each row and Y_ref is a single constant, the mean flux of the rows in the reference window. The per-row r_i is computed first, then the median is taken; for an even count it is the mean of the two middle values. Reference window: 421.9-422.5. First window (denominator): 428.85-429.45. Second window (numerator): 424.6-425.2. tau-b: 1.1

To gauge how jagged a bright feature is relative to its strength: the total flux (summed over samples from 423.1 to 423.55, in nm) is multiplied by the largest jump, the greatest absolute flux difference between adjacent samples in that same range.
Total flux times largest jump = 21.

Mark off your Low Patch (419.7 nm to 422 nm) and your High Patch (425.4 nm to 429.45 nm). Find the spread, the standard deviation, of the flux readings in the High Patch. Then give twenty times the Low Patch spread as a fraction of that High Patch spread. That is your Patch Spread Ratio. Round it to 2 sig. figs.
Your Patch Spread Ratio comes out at 19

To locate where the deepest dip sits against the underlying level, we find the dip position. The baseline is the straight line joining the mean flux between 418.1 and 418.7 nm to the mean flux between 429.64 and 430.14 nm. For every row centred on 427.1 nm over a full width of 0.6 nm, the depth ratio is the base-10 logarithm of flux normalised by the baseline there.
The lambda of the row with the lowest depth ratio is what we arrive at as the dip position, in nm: 427.326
